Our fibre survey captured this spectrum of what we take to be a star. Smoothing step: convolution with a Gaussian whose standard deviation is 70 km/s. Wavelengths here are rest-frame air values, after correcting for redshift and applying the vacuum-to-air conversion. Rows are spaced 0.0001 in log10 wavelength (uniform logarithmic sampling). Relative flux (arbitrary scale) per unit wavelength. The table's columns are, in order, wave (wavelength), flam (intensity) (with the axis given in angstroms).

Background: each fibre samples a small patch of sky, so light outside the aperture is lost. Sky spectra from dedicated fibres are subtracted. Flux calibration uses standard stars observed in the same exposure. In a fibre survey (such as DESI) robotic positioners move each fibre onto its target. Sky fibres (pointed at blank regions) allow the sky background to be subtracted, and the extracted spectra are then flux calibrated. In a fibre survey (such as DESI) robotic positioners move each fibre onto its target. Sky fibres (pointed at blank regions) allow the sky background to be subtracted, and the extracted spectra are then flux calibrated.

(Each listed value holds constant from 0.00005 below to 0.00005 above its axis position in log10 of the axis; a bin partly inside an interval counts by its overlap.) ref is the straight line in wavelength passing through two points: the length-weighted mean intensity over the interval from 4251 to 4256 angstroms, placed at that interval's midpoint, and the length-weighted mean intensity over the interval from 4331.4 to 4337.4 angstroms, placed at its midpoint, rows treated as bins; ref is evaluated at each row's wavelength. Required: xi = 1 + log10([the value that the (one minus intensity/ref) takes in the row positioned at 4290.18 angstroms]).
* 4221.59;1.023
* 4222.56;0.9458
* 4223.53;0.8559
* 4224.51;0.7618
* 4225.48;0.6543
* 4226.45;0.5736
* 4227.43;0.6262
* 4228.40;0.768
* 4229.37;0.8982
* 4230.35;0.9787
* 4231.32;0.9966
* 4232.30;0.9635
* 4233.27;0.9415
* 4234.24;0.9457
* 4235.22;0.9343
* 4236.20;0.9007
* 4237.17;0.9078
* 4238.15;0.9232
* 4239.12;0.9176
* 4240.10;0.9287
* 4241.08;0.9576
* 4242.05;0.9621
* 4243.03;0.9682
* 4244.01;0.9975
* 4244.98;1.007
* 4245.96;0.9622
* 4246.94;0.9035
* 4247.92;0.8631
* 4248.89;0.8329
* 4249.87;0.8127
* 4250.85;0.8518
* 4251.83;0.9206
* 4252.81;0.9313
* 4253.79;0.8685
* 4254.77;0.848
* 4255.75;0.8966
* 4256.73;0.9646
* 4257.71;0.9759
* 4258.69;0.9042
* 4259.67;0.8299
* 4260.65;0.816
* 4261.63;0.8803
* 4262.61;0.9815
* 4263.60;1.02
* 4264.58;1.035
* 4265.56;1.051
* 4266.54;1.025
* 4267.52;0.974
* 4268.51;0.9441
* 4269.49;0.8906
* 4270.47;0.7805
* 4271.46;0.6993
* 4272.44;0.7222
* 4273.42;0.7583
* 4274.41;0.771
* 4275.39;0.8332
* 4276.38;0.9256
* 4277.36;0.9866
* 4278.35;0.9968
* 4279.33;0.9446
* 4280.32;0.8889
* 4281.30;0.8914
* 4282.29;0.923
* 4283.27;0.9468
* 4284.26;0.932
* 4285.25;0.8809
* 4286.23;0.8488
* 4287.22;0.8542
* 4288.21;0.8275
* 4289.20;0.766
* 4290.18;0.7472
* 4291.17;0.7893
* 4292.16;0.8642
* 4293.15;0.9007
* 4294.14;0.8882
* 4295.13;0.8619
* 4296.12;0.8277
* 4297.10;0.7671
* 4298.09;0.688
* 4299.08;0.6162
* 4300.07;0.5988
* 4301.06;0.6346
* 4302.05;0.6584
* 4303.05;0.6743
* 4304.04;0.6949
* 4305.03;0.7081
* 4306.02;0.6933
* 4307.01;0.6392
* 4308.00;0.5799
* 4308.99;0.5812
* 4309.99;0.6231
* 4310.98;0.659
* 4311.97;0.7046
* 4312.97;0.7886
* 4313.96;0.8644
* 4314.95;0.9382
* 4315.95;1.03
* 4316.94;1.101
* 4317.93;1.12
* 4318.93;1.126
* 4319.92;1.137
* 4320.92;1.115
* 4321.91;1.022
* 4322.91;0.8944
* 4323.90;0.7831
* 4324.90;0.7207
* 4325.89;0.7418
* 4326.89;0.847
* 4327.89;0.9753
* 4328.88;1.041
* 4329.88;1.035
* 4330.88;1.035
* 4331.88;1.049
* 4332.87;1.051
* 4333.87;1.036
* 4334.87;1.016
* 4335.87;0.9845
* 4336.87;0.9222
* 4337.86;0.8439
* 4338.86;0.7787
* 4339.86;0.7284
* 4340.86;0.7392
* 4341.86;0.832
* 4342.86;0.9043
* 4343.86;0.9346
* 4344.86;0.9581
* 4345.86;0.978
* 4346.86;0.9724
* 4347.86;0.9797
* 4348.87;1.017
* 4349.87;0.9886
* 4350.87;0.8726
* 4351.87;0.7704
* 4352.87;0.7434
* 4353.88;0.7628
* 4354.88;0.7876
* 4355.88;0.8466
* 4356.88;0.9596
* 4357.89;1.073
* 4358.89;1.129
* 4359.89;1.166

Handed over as 0.32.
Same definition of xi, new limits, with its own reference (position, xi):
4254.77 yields -0.31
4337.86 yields 0.23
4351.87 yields 0.41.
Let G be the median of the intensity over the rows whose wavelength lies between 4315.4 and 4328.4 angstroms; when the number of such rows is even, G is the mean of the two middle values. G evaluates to 1.02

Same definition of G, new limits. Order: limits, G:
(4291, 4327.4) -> 0.78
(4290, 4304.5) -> 0.75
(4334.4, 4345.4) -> 0.90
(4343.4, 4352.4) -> 0.97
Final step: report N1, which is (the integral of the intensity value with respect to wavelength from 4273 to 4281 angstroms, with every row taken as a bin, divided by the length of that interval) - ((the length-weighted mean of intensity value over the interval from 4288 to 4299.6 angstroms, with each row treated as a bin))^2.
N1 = 0.26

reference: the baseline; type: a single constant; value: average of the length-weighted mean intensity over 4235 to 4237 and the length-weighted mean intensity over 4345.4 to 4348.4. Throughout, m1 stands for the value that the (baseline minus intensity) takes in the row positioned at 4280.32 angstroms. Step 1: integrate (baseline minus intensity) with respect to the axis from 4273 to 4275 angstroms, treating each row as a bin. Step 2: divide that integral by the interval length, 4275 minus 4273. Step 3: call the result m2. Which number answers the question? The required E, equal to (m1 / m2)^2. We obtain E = 0.1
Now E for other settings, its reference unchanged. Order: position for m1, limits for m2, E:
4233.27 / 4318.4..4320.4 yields 0.0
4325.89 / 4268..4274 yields 1.9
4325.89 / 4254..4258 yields 46.9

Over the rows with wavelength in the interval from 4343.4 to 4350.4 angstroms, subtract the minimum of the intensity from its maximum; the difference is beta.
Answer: 0.08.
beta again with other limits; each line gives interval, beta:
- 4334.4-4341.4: 0.29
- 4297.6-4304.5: 0.10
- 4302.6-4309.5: 0.13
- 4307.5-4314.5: 0.28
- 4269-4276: 0.19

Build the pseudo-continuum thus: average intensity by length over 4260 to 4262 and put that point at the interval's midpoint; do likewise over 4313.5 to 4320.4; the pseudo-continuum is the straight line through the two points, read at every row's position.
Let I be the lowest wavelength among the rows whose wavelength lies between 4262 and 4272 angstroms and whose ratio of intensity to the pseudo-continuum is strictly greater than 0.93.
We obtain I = 4262.61 angstroms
